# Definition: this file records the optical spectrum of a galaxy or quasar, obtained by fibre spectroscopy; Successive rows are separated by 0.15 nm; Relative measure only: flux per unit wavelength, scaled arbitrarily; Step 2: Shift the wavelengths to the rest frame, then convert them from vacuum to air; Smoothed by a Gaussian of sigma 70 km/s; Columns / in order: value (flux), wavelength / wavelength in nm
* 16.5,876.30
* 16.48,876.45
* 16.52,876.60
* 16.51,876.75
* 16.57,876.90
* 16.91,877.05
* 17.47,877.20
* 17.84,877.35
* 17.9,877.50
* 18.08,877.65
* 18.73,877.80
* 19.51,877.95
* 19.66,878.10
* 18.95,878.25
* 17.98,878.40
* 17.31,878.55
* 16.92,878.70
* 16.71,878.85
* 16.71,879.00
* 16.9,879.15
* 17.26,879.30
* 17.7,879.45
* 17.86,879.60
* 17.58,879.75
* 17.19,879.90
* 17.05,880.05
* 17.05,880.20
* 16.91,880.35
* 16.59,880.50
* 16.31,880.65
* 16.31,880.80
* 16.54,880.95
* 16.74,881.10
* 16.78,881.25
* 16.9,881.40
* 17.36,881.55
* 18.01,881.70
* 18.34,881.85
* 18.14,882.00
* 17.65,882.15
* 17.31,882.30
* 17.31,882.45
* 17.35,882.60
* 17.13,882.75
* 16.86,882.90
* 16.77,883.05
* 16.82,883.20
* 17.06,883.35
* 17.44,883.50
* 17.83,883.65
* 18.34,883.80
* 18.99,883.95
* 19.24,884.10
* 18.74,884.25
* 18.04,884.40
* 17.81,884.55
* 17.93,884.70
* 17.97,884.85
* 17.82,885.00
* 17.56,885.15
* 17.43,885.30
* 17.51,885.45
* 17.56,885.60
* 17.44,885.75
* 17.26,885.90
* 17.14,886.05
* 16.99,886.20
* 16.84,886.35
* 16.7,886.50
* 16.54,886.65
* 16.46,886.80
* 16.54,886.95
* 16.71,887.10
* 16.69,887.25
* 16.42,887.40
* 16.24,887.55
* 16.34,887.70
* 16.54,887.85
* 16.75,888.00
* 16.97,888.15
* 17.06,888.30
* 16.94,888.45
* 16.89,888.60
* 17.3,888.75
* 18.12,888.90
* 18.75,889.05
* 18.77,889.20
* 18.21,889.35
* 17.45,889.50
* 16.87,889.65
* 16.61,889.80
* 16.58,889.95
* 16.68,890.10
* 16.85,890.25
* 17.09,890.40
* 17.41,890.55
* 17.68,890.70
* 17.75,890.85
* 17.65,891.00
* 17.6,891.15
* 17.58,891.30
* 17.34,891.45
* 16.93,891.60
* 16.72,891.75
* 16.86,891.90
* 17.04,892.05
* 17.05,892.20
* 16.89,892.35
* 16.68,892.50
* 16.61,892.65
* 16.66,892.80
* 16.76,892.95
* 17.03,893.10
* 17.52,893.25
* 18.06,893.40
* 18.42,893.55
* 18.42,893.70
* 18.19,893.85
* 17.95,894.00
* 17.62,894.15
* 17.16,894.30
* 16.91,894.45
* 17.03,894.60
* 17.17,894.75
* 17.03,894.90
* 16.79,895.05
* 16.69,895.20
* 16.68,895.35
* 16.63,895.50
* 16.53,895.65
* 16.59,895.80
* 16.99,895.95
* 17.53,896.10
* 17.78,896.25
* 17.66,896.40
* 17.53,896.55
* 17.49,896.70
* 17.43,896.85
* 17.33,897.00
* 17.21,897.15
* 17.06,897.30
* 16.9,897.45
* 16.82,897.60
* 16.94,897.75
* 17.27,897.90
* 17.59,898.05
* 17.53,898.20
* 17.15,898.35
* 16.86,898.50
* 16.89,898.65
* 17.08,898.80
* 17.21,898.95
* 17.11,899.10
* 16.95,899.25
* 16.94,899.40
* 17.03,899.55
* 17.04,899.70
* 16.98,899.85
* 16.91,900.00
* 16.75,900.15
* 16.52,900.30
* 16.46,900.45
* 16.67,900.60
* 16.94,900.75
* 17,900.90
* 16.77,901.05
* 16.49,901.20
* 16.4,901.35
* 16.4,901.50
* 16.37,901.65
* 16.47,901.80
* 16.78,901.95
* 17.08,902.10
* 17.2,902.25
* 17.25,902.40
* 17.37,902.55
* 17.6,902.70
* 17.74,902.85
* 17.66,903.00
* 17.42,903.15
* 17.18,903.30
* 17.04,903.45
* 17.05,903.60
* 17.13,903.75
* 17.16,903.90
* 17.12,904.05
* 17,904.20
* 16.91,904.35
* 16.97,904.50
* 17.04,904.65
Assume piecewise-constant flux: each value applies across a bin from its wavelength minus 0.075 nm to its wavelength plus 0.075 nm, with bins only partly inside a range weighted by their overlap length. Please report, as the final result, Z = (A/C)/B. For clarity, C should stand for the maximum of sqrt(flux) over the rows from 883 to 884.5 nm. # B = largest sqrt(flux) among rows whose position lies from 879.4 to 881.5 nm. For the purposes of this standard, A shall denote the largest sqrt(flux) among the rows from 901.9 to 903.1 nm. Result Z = 0.227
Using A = 4.21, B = 4.23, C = 4.39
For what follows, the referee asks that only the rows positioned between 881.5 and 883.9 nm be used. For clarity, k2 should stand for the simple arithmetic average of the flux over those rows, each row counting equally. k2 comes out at 17.5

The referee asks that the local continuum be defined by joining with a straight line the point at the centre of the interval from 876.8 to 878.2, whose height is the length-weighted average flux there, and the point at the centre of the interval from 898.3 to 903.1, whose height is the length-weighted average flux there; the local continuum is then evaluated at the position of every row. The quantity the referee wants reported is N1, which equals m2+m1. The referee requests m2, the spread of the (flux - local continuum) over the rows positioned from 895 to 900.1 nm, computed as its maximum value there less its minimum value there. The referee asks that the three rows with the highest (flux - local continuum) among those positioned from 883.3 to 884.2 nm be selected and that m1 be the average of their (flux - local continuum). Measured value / 2.4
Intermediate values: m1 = 1.1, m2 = 1.3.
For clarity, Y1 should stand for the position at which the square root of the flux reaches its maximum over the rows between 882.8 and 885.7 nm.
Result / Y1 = 884.10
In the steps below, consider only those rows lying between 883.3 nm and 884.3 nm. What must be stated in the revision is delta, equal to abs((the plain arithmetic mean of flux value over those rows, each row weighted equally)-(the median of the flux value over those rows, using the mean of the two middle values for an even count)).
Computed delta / 0.11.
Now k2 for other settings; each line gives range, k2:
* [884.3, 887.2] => 17.3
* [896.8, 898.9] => 17.1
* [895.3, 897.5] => 17.2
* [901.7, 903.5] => 17.2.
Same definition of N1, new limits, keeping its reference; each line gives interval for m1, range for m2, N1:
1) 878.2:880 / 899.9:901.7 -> 0.9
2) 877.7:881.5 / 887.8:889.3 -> 3.6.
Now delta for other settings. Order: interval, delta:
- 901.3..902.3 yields 0.20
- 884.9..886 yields 0.00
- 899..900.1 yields 0.01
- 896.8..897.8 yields 0.04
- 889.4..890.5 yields 0.03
